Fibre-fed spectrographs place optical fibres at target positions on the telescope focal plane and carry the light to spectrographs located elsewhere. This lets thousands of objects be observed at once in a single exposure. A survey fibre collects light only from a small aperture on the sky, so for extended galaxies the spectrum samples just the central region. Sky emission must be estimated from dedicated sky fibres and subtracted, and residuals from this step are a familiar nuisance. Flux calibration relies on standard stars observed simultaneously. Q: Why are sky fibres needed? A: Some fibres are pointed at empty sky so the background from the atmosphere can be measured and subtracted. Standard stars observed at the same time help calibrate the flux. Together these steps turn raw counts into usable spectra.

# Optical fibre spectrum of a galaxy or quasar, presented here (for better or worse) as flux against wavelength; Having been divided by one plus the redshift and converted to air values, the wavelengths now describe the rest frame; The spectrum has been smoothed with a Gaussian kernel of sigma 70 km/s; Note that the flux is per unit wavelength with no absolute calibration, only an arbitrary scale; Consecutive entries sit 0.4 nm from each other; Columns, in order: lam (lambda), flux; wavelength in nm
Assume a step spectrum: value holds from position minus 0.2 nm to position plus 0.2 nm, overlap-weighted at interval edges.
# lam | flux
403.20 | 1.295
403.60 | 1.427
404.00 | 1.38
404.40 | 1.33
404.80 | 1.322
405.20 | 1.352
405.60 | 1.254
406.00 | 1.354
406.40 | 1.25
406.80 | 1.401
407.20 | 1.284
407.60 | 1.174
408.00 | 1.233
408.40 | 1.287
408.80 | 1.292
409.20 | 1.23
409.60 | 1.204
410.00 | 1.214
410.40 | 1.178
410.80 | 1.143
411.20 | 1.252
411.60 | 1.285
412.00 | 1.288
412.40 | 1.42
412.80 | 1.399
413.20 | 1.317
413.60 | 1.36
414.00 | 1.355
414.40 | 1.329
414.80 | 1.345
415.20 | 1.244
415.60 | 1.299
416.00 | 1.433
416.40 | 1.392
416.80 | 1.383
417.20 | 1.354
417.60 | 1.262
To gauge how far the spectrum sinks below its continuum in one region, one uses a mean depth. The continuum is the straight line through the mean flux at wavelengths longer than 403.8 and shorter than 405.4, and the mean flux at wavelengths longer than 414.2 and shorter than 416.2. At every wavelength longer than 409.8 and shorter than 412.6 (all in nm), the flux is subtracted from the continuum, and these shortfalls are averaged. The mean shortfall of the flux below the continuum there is 0.082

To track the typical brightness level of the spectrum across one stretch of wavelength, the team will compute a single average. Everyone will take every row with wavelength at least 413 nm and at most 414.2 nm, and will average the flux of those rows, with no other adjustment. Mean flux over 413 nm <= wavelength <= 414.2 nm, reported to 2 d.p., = 1.34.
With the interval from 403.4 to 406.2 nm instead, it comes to 1.35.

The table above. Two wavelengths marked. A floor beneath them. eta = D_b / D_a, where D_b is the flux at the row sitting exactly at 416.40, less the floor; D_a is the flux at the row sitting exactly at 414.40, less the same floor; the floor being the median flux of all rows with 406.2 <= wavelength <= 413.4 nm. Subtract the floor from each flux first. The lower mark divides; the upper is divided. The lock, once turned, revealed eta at 2.0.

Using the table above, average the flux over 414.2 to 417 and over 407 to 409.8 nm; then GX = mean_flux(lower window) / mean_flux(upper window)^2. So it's 0.69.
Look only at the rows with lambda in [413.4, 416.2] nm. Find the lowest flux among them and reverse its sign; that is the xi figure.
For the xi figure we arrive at -1.24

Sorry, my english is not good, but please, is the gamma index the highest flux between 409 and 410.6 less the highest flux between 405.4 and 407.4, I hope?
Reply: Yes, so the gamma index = -0.17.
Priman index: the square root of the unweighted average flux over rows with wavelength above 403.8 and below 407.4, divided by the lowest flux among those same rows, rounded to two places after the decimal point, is 0.92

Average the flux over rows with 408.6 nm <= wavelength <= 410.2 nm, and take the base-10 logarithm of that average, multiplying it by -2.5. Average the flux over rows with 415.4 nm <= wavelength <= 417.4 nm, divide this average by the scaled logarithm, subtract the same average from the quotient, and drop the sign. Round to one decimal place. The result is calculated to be 7.4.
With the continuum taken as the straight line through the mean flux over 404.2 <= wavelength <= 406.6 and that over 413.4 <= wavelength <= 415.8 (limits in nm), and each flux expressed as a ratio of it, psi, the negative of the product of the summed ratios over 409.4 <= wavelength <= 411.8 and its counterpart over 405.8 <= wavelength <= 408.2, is -32.4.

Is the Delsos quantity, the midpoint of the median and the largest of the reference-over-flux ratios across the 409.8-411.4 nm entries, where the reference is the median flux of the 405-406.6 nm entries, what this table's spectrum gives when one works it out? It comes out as 1.11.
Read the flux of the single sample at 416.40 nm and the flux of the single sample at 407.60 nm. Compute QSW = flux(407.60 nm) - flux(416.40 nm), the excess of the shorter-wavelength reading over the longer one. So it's -0.22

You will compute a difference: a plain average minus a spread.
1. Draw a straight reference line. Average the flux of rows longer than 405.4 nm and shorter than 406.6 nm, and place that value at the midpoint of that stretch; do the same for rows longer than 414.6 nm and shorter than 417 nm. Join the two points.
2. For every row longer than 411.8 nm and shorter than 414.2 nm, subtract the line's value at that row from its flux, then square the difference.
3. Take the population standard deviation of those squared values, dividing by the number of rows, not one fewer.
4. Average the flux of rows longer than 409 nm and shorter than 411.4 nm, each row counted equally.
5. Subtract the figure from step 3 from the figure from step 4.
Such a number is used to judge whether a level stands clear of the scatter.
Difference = 1.20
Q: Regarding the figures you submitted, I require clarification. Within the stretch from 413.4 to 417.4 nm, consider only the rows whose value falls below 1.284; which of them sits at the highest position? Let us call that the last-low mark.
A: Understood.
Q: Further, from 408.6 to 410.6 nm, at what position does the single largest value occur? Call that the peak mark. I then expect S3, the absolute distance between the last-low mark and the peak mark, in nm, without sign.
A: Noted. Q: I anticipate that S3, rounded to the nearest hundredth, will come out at 6.40 nm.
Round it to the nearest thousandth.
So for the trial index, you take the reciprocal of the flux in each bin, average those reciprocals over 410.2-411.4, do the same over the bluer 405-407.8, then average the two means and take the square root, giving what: 0.899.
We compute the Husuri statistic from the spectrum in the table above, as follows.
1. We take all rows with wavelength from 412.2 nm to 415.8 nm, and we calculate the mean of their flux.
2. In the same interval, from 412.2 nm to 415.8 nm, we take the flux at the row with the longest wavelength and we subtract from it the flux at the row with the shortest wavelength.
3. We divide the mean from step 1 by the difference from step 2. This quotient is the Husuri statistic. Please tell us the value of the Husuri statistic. -11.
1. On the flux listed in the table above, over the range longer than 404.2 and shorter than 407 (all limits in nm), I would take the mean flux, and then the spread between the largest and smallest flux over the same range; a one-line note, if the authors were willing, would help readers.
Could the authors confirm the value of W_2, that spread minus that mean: -1.17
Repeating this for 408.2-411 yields -1.07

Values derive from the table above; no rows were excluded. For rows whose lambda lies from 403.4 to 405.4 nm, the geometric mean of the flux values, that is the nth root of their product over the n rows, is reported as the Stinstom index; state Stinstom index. 1.36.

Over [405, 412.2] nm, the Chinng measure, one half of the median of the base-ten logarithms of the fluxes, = 0.049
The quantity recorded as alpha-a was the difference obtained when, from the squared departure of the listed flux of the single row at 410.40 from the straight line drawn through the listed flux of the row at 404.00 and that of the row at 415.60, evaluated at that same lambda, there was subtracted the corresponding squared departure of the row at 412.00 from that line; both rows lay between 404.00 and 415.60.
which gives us 0.023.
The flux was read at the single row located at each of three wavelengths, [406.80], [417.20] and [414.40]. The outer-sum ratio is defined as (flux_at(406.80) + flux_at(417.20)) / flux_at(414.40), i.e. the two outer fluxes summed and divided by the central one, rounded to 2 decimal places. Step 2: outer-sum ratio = 2.07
